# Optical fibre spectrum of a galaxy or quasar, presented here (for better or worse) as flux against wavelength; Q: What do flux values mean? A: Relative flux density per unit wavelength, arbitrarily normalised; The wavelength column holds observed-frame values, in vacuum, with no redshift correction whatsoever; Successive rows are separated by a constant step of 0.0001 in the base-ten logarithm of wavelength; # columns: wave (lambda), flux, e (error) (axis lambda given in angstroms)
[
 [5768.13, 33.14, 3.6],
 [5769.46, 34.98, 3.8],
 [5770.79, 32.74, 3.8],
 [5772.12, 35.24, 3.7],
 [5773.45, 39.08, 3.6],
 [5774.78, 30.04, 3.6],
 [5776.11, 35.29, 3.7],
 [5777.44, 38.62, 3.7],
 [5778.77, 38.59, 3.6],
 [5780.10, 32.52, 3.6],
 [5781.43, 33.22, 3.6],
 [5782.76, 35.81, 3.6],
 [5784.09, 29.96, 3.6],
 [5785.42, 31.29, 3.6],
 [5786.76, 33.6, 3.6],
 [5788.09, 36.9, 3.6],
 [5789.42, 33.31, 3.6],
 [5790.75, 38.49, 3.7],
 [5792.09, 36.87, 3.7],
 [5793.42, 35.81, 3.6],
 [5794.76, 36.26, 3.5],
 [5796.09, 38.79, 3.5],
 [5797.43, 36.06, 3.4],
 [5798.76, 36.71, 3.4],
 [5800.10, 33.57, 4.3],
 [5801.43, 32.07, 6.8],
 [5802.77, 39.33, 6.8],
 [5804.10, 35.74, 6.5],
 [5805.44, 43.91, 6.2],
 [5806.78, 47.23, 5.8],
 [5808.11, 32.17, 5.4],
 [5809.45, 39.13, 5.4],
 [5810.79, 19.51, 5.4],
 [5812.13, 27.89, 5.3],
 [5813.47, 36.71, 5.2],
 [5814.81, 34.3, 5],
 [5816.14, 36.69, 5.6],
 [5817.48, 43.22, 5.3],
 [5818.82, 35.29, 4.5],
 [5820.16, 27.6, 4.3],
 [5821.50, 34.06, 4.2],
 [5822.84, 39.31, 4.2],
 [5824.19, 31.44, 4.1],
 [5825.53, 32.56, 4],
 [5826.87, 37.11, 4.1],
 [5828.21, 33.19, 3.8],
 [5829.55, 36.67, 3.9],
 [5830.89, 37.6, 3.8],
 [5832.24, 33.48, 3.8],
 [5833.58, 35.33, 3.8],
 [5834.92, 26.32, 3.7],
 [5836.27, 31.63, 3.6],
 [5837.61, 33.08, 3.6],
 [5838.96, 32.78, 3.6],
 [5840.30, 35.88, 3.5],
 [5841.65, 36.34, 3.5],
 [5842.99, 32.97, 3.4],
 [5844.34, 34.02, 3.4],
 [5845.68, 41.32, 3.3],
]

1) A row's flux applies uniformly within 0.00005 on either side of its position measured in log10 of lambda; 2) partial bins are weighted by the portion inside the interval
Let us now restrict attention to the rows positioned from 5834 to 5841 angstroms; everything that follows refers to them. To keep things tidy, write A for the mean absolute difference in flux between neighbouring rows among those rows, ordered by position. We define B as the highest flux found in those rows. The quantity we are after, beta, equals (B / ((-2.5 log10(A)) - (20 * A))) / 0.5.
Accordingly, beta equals -1.4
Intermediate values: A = 3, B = 35.88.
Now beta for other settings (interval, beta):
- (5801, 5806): -0.7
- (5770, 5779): -1.0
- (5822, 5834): -1.1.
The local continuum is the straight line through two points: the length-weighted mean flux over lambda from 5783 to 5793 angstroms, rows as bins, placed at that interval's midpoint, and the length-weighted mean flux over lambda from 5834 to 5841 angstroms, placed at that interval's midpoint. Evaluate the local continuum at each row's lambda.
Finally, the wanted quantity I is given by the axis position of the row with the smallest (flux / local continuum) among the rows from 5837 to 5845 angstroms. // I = 5838.96 angstroms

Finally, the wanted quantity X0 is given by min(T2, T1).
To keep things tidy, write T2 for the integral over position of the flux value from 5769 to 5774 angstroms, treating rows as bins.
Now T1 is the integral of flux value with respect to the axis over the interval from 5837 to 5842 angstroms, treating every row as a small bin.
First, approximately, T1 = 172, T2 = 177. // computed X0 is 172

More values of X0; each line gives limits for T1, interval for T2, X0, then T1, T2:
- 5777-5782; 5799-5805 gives 178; 178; 214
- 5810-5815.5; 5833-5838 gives 157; 164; 157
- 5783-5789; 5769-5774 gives 177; 199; 177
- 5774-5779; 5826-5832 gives 177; 177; 215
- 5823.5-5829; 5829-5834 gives 179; 185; 179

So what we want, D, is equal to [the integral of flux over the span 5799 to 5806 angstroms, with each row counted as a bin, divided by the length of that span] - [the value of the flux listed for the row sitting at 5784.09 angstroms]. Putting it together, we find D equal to 7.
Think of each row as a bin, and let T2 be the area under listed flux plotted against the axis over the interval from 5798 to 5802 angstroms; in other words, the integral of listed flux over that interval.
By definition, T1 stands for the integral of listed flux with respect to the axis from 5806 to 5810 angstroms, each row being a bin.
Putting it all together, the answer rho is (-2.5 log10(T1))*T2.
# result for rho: -754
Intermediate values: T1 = 159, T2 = 137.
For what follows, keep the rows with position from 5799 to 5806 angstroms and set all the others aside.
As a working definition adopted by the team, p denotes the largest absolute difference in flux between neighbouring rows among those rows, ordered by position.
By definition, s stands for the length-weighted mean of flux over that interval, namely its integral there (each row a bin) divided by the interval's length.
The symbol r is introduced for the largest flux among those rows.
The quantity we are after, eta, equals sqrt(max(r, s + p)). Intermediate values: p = 8.2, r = 43.91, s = 36.8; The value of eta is 6.71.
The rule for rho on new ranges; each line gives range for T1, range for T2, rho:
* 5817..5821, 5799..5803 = -744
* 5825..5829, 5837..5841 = -725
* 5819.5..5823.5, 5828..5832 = -763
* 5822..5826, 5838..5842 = -742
